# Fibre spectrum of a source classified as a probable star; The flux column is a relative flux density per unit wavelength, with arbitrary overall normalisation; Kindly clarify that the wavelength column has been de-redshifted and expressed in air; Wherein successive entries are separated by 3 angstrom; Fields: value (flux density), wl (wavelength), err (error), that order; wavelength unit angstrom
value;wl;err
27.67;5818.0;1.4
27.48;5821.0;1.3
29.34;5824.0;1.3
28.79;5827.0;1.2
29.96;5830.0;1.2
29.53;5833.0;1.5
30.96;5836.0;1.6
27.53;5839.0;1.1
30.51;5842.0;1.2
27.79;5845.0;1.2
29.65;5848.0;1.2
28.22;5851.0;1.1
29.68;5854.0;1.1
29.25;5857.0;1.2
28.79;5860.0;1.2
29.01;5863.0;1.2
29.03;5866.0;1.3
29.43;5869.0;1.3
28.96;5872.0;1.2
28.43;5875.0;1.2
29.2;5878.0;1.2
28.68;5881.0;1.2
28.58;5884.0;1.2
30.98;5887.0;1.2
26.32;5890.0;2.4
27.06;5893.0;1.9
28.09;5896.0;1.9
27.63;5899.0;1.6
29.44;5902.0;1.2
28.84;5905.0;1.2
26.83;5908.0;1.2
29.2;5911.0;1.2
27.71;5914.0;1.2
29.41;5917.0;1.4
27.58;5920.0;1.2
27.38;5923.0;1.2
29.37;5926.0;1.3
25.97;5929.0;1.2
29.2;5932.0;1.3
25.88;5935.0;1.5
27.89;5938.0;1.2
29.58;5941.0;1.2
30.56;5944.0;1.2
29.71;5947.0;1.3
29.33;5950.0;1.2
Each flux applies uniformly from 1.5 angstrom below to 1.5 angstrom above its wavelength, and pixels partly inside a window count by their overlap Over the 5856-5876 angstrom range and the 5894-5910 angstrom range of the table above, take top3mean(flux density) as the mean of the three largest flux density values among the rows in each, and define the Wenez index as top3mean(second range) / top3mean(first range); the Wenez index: 0.98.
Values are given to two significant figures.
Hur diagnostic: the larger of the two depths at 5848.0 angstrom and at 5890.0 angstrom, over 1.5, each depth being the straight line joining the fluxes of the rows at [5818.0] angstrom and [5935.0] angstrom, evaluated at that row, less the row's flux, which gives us 0.17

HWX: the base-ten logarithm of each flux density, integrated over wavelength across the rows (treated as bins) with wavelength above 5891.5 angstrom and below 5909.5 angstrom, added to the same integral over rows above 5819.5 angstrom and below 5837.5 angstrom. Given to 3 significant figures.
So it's 52.4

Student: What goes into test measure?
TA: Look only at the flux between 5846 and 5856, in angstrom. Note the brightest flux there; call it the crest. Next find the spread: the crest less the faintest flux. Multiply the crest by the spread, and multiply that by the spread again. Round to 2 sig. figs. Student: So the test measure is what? 63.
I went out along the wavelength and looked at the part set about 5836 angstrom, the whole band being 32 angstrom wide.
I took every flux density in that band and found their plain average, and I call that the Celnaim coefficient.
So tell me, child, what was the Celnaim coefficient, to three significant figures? 29.1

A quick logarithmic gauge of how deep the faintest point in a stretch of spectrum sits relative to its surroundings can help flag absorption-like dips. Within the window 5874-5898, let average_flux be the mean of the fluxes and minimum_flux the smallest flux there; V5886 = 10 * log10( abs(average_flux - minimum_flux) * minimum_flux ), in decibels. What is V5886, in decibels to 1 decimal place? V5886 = 17.4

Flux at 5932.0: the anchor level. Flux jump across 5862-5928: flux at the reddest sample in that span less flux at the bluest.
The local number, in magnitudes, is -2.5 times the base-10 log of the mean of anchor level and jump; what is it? -2.92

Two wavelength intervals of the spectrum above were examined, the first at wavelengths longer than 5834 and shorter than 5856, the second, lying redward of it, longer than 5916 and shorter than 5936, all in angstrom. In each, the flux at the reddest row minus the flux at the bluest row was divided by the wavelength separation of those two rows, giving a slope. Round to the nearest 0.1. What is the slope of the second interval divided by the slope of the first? 2.8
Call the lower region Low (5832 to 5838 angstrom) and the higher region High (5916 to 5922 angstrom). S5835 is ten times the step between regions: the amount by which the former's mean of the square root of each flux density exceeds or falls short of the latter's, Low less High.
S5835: 1.6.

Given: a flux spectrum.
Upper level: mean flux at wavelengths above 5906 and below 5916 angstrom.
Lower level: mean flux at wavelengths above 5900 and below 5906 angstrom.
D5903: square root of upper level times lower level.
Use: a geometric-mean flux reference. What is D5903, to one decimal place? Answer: 28.5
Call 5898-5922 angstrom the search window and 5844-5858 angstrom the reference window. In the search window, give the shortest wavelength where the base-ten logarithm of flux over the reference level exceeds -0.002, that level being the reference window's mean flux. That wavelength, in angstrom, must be 5902.0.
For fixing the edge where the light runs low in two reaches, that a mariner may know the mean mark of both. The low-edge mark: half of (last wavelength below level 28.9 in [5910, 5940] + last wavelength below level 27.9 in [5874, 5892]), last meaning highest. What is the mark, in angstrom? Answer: 5914.0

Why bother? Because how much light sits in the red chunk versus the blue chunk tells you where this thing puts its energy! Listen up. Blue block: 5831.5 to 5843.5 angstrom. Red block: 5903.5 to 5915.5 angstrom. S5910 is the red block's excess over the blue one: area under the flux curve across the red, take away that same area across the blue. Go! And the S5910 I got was -18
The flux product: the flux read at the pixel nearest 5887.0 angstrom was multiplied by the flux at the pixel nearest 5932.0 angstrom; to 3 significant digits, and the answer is 905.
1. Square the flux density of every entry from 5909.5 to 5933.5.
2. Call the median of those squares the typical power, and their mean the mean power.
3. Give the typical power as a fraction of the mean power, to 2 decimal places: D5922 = 1.02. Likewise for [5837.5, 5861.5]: 1.01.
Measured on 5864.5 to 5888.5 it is 0.99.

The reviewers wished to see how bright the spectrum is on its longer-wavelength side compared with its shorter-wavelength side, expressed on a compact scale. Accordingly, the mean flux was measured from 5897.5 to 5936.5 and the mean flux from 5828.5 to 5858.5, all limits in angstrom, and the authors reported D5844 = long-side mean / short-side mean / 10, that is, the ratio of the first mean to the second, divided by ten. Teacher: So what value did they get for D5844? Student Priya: 0.0957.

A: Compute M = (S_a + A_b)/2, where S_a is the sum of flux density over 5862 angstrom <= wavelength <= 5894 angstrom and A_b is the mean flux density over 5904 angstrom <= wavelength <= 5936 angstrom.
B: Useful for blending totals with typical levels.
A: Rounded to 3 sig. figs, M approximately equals 172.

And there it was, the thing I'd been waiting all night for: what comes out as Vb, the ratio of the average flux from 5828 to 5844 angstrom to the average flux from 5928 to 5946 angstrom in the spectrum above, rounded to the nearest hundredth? 1.05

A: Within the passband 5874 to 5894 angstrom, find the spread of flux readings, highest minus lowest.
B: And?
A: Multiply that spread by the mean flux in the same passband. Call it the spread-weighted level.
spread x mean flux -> 133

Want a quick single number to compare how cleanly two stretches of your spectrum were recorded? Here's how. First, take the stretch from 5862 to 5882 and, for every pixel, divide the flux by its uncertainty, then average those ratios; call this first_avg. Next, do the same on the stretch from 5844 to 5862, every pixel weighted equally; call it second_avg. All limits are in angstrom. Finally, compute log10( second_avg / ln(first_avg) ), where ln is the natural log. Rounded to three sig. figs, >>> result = 0.895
